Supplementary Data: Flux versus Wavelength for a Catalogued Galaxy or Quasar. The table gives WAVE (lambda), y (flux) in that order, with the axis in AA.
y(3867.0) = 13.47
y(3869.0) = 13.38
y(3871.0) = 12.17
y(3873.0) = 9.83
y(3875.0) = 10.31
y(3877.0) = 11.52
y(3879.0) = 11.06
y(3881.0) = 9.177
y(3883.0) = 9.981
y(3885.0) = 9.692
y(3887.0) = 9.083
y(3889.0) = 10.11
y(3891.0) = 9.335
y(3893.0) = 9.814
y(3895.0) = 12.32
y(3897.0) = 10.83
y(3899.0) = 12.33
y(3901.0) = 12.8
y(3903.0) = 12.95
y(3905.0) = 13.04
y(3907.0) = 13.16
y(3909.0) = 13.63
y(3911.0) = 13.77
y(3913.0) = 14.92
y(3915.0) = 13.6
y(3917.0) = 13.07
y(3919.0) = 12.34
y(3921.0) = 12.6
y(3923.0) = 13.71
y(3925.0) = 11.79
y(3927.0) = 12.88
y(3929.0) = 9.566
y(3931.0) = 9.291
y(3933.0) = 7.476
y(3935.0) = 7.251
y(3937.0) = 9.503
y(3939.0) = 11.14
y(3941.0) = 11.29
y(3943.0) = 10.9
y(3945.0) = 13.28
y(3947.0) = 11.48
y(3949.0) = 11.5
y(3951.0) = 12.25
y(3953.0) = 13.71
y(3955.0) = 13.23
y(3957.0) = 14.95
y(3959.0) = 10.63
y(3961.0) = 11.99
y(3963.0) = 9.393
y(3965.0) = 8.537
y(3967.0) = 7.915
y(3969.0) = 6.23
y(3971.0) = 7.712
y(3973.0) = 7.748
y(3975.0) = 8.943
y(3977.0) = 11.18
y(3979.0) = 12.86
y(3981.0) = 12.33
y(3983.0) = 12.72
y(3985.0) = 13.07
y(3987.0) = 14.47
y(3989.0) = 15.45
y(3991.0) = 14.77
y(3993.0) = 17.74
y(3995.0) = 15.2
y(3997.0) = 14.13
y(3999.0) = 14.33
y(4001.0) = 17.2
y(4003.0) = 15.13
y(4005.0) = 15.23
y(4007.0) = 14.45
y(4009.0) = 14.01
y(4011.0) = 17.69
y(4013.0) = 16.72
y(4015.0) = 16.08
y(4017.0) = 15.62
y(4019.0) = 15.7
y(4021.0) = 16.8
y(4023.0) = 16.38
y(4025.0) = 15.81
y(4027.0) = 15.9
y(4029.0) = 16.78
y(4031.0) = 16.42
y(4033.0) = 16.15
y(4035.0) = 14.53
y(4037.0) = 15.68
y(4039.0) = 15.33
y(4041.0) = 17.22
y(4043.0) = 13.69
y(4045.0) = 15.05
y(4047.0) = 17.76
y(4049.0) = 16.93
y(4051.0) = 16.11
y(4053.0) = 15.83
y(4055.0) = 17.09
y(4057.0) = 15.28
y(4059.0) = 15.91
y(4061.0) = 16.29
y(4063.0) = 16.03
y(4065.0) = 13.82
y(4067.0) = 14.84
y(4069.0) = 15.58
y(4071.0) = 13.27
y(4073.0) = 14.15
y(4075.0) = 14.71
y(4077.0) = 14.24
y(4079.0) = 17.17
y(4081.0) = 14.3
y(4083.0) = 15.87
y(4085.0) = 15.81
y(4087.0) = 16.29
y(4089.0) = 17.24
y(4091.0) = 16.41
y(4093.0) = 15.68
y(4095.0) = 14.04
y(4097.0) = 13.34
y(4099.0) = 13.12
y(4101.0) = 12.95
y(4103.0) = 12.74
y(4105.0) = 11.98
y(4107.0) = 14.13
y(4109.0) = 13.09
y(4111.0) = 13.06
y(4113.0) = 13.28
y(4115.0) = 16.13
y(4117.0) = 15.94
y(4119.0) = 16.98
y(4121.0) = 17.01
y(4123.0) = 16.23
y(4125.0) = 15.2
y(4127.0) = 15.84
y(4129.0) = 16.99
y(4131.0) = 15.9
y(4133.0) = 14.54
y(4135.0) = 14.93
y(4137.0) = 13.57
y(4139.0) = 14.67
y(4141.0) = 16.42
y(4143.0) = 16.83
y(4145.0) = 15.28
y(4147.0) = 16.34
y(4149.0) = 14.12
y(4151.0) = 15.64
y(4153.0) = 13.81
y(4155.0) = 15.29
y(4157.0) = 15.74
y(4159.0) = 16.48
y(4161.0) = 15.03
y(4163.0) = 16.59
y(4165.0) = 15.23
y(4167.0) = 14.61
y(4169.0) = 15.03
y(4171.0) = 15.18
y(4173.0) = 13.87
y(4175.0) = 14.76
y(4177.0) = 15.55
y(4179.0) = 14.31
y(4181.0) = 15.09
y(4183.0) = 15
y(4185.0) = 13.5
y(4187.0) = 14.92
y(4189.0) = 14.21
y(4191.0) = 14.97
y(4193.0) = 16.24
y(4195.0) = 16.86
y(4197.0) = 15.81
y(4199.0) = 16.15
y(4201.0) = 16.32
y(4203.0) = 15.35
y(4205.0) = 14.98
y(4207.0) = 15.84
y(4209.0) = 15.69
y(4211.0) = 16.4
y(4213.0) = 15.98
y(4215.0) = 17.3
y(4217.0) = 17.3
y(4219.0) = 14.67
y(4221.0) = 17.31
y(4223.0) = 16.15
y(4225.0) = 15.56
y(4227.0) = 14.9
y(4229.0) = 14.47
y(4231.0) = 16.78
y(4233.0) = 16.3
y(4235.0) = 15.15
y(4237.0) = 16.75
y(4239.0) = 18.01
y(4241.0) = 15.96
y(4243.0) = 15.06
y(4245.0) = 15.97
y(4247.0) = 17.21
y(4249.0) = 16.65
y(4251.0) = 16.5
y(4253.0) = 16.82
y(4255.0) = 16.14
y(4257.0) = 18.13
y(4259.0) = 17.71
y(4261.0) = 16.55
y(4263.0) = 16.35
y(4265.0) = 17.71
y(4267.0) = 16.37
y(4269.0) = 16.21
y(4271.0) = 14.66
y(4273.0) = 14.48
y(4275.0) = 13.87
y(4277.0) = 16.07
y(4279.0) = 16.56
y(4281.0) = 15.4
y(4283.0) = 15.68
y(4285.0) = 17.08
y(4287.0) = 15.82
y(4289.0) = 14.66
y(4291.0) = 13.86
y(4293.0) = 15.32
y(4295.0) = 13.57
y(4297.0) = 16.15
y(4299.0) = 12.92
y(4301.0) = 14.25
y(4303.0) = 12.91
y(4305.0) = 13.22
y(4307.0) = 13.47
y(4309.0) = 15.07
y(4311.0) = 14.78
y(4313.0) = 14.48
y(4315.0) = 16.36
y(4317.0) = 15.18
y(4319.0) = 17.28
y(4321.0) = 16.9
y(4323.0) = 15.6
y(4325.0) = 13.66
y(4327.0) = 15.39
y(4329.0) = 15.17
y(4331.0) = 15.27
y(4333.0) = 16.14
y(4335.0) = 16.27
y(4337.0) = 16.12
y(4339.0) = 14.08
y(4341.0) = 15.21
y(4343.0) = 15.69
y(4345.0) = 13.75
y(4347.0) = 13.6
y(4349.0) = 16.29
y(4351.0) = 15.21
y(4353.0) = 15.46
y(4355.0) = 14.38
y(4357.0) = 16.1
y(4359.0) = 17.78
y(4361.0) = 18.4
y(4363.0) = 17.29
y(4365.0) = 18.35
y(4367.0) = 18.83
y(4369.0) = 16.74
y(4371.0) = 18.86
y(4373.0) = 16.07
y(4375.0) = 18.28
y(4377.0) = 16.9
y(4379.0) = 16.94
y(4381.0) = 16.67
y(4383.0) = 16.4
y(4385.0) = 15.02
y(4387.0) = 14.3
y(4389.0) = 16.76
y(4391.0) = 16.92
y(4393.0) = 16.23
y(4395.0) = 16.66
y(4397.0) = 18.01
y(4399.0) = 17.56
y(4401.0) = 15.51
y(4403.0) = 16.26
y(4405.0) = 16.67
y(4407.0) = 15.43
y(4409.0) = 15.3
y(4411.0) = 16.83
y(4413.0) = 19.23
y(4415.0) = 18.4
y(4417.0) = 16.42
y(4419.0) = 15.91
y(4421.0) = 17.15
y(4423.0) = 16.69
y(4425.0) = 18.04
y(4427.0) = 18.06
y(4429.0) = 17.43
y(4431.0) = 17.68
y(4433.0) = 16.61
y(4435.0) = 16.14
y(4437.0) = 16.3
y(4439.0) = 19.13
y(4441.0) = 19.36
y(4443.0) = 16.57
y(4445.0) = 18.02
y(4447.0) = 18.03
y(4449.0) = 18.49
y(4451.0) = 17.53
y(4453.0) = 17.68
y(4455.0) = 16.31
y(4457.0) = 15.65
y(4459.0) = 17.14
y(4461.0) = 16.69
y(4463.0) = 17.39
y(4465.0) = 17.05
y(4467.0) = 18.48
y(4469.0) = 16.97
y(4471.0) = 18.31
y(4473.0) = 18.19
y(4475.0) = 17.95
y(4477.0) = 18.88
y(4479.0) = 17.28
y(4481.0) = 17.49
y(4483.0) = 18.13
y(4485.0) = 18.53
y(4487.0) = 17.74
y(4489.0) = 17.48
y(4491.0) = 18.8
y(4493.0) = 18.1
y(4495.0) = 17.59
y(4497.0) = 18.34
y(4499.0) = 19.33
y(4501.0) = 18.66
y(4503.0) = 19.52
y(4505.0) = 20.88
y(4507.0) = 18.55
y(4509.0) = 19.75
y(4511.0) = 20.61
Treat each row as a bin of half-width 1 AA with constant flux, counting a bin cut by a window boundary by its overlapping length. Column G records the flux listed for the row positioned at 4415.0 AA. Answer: 18.4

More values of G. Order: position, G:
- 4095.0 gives 14.04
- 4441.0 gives 19.36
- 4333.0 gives 16.14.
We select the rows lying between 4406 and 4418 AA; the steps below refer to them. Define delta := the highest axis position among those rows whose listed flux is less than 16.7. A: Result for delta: 4417.0 AA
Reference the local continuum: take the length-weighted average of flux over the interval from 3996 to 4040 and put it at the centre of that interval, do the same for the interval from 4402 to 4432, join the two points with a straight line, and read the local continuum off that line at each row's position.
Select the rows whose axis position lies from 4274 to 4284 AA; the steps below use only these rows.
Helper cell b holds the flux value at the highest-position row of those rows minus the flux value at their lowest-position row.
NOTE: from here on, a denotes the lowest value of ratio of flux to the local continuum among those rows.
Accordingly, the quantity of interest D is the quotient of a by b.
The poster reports 0.5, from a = 0.84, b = 1.8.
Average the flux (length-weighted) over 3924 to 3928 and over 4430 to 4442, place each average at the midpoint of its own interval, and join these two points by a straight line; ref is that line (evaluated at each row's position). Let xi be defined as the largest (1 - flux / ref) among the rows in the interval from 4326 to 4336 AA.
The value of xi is 0.078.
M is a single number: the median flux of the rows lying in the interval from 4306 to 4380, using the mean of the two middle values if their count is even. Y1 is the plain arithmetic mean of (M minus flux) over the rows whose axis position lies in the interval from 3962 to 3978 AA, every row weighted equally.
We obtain 7.6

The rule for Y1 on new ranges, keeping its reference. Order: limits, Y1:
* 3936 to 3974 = 5.4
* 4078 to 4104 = 1.1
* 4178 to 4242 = 0.3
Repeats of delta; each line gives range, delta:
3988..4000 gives 3999.0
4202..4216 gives 4213.0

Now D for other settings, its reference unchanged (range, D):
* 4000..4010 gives -0.3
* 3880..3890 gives 0.6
